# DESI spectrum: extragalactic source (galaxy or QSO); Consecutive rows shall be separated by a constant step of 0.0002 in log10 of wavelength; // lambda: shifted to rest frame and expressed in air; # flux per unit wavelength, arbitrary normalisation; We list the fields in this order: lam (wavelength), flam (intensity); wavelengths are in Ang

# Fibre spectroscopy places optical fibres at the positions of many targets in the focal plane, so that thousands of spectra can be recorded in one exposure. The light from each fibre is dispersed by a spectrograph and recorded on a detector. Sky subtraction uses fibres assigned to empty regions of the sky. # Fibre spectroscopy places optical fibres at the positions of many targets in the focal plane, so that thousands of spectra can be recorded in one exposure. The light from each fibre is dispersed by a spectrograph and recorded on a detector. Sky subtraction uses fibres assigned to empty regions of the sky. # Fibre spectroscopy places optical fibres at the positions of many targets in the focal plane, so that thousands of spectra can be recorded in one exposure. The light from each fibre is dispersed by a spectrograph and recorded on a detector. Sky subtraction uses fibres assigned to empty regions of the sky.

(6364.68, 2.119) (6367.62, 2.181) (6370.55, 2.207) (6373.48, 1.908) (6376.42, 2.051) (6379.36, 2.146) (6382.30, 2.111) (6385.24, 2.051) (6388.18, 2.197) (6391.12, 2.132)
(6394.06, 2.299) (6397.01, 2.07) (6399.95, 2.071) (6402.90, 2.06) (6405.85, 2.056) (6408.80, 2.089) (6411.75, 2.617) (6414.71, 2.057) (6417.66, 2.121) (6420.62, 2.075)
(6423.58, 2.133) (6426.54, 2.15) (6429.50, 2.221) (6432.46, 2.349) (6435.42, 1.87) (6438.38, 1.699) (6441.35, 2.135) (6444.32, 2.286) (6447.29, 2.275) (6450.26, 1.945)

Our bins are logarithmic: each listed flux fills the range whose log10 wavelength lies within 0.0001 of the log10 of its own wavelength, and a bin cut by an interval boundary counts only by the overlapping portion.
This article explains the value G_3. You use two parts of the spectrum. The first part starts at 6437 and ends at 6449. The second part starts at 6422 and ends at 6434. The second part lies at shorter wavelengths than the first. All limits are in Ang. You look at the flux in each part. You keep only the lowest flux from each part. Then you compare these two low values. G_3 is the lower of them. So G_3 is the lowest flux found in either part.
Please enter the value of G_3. 1.70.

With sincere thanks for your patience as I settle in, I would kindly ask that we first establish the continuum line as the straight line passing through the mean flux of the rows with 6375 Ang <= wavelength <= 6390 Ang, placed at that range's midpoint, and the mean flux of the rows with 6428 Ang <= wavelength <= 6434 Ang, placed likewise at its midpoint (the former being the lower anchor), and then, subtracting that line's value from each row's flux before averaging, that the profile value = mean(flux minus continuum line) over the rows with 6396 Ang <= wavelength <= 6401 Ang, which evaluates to -0.10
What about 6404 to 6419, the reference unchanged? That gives -0.03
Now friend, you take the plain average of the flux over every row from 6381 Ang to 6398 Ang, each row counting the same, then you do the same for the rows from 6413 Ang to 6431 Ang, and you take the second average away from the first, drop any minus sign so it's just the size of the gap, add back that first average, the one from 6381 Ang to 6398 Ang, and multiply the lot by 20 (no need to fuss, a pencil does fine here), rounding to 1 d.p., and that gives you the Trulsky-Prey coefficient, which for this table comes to 43.2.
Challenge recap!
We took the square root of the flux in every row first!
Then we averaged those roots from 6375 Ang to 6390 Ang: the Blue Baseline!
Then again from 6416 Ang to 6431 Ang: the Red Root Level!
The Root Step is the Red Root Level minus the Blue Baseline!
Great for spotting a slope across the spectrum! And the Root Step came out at 0.01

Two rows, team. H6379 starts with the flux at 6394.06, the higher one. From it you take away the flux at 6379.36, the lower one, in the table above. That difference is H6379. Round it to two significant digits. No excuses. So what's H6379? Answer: 0.15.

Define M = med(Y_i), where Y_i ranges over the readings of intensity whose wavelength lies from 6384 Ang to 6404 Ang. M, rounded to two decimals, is 2.07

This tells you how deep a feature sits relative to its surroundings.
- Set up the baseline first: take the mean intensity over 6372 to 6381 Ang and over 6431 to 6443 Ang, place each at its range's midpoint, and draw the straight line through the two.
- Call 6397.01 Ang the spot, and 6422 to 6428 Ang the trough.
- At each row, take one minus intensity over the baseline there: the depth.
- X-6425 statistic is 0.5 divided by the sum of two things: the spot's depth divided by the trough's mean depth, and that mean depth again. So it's 1.8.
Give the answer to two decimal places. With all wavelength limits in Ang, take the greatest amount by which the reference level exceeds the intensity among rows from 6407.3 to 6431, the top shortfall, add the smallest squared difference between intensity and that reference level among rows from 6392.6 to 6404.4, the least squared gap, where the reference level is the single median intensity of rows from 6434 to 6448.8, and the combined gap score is 0.08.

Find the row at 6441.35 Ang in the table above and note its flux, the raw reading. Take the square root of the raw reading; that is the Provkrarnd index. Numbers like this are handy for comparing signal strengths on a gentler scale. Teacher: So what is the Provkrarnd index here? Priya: 1.46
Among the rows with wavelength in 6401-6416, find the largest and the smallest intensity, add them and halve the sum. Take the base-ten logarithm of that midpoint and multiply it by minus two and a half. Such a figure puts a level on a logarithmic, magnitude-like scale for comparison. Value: -0.92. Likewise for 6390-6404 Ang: -0.85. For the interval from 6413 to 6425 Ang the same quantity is -0.80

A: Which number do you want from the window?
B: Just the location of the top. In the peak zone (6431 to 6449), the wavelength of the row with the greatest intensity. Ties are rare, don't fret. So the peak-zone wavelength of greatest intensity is 6432.46 Ang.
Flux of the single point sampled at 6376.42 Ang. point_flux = 2.051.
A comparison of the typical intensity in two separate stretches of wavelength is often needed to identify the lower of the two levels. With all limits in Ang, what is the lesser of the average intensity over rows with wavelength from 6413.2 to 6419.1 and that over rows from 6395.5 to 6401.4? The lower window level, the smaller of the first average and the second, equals 2.07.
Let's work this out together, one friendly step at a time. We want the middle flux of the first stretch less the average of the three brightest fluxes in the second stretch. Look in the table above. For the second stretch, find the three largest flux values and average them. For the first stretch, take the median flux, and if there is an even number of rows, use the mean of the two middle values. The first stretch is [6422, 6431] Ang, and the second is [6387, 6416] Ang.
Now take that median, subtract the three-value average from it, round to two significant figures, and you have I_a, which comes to -0.22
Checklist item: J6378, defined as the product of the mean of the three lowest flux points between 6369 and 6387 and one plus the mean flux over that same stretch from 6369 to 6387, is 6.2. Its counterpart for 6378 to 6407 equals 6.4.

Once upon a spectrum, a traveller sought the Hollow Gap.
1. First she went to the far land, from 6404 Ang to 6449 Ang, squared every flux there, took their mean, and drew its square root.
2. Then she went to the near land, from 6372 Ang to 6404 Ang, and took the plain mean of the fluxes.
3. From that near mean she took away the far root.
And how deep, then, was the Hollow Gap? -0.05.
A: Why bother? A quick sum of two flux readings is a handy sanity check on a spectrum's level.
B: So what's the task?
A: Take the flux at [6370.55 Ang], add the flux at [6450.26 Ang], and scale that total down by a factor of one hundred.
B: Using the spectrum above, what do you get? 0.042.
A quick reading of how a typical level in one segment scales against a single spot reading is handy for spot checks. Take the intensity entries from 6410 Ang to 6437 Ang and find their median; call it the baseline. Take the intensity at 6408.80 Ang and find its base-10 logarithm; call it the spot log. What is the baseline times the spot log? 0.68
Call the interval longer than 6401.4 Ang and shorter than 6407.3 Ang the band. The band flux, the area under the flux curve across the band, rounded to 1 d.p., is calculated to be 12.1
